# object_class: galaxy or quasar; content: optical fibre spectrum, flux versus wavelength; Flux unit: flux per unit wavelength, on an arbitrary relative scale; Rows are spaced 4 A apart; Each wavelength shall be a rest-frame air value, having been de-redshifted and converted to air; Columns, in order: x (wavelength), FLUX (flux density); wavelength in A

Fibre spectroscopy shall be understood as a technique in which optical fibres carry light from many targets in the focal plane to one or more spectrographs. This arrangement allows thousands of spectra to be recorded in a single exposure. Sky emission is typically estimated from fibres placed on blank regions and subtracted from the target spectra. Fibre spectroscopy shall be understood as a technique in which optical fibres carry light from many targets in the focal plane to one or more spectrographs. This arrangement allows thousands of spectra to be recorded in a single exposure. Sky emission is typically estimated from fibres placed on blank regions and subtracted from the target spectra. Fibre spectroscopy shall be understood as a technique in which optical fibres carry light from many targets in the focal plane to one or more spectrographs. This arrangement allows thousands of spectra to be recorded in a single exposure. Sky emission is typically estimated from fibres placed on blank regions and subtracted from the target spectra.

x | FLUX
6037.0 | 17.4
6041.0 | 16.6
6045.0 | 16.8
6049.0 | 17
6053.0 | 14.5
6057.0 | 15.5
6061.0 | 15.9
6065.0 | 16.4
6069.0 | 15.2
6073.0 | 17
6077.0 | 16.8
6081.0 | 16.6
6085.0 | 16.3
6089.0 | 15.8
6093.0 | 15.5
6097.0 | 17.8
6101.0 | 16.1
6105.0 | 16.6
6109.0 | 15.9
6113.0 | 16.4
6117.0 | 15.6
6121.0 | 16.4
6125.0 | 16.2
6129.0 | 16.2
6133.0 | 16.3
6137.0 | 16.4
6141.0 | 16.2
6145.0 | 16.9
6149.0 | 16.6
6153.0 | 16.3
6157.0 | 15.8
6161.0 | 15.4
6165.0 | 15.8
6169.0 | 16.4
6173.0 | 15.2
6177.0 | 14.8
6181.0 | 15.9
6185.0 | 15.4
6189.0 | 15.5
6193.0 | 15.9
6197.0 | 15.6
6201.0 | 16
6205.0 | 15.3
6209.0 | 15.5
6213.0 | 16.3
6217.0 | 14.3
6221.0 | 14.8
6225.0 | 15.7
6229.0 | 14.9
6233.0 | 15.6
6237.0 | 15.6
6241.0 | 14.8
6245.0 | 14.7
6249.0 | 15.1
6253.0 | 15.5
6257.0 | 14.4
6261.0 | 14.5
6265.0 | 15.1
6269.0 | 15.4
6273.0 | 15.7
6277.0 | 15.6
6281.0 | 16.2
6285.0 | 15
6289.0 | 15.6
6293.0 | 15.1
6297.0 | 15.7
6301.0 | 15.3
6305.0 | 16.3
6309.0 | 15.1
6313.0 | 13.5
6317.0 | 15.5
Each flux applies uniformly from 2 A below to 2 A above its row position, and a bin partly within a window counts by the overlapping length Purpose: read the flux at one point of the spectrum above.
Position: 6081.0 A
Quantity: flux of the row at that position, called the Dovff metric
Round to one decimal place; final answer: 16.6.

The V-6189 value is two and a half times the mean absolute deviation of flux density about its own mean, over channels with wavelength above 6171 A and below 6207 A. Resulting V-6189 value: 0.75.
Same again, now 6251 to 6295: 1.05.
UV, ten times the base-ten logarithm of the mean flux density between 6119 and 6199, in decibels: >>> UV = 12.0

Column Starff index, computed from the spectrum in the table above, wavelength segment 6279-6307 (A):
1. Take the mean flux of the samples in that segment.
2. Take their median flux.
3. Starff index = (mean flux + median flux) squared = 973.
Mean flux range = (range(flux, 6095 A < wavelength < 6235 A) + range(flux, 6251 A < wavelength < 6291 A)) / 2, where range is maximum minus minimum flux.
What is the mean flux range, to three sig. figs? 2.65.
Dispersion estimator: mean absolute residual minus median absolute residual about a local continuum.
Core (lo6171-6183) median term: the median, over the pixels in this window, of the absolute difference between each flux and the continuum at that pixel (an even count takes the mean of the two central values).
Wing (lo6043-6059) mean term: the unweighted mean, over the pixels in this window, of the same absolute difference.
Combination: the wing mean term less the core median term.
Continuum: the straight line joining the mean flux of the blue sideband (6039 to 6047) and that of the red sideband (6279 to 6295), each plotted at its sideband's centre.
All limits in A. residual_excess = 0.08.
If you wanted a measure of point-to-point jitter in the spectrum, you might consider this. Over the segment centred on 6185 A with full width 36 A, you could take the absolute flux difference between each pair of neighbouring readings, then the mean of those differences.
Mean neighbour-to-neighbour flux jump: 0.55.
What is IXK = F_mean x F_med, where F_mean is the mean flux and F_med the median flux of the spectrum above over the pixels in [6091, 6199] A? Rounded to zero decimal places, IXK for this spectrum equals 258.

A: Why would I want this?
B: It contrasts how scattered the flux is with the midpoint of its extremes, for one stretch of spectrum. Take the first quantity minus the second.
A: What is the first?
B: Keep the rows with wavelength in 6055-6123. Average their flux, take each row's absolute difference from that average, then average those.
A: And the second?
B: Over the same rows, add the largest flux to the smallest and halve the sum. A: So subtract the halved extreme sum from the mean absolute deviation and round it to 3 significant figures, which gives -16.0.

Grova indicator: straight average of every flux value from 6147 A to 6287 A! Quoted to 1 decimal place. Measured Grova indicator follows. 15.4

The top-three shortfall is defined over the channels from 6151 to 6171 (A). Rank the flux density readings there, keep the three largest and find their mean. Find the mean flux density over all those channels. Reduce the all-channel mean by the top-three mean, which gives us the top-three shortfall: -0.23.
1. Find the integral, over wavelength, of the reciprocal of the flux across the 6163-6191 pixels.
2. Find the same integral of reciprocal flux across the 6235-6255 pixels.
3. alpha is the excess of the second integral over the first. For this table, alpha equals -0.48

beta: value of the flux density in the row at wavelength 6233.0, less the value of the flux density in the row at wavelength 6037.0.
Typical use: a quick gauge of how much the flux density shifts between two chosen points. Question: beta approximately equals -1.8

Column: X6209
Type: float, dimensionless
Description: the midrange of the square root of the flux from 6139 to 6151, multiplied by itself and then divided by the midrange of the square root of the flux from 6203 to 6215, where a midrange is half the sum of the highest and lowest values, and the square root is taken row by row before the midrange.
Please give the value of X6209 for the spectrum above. 4.2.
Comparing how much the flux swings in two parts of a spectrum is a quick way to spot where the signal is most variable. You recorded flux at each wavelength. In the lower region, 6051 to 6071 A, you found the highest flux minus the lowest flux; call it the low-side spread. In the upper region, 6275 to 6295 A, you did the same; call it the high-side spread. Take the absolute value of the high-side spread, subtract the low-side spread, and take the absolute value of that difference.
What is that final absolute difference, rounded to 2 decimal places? 0.70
